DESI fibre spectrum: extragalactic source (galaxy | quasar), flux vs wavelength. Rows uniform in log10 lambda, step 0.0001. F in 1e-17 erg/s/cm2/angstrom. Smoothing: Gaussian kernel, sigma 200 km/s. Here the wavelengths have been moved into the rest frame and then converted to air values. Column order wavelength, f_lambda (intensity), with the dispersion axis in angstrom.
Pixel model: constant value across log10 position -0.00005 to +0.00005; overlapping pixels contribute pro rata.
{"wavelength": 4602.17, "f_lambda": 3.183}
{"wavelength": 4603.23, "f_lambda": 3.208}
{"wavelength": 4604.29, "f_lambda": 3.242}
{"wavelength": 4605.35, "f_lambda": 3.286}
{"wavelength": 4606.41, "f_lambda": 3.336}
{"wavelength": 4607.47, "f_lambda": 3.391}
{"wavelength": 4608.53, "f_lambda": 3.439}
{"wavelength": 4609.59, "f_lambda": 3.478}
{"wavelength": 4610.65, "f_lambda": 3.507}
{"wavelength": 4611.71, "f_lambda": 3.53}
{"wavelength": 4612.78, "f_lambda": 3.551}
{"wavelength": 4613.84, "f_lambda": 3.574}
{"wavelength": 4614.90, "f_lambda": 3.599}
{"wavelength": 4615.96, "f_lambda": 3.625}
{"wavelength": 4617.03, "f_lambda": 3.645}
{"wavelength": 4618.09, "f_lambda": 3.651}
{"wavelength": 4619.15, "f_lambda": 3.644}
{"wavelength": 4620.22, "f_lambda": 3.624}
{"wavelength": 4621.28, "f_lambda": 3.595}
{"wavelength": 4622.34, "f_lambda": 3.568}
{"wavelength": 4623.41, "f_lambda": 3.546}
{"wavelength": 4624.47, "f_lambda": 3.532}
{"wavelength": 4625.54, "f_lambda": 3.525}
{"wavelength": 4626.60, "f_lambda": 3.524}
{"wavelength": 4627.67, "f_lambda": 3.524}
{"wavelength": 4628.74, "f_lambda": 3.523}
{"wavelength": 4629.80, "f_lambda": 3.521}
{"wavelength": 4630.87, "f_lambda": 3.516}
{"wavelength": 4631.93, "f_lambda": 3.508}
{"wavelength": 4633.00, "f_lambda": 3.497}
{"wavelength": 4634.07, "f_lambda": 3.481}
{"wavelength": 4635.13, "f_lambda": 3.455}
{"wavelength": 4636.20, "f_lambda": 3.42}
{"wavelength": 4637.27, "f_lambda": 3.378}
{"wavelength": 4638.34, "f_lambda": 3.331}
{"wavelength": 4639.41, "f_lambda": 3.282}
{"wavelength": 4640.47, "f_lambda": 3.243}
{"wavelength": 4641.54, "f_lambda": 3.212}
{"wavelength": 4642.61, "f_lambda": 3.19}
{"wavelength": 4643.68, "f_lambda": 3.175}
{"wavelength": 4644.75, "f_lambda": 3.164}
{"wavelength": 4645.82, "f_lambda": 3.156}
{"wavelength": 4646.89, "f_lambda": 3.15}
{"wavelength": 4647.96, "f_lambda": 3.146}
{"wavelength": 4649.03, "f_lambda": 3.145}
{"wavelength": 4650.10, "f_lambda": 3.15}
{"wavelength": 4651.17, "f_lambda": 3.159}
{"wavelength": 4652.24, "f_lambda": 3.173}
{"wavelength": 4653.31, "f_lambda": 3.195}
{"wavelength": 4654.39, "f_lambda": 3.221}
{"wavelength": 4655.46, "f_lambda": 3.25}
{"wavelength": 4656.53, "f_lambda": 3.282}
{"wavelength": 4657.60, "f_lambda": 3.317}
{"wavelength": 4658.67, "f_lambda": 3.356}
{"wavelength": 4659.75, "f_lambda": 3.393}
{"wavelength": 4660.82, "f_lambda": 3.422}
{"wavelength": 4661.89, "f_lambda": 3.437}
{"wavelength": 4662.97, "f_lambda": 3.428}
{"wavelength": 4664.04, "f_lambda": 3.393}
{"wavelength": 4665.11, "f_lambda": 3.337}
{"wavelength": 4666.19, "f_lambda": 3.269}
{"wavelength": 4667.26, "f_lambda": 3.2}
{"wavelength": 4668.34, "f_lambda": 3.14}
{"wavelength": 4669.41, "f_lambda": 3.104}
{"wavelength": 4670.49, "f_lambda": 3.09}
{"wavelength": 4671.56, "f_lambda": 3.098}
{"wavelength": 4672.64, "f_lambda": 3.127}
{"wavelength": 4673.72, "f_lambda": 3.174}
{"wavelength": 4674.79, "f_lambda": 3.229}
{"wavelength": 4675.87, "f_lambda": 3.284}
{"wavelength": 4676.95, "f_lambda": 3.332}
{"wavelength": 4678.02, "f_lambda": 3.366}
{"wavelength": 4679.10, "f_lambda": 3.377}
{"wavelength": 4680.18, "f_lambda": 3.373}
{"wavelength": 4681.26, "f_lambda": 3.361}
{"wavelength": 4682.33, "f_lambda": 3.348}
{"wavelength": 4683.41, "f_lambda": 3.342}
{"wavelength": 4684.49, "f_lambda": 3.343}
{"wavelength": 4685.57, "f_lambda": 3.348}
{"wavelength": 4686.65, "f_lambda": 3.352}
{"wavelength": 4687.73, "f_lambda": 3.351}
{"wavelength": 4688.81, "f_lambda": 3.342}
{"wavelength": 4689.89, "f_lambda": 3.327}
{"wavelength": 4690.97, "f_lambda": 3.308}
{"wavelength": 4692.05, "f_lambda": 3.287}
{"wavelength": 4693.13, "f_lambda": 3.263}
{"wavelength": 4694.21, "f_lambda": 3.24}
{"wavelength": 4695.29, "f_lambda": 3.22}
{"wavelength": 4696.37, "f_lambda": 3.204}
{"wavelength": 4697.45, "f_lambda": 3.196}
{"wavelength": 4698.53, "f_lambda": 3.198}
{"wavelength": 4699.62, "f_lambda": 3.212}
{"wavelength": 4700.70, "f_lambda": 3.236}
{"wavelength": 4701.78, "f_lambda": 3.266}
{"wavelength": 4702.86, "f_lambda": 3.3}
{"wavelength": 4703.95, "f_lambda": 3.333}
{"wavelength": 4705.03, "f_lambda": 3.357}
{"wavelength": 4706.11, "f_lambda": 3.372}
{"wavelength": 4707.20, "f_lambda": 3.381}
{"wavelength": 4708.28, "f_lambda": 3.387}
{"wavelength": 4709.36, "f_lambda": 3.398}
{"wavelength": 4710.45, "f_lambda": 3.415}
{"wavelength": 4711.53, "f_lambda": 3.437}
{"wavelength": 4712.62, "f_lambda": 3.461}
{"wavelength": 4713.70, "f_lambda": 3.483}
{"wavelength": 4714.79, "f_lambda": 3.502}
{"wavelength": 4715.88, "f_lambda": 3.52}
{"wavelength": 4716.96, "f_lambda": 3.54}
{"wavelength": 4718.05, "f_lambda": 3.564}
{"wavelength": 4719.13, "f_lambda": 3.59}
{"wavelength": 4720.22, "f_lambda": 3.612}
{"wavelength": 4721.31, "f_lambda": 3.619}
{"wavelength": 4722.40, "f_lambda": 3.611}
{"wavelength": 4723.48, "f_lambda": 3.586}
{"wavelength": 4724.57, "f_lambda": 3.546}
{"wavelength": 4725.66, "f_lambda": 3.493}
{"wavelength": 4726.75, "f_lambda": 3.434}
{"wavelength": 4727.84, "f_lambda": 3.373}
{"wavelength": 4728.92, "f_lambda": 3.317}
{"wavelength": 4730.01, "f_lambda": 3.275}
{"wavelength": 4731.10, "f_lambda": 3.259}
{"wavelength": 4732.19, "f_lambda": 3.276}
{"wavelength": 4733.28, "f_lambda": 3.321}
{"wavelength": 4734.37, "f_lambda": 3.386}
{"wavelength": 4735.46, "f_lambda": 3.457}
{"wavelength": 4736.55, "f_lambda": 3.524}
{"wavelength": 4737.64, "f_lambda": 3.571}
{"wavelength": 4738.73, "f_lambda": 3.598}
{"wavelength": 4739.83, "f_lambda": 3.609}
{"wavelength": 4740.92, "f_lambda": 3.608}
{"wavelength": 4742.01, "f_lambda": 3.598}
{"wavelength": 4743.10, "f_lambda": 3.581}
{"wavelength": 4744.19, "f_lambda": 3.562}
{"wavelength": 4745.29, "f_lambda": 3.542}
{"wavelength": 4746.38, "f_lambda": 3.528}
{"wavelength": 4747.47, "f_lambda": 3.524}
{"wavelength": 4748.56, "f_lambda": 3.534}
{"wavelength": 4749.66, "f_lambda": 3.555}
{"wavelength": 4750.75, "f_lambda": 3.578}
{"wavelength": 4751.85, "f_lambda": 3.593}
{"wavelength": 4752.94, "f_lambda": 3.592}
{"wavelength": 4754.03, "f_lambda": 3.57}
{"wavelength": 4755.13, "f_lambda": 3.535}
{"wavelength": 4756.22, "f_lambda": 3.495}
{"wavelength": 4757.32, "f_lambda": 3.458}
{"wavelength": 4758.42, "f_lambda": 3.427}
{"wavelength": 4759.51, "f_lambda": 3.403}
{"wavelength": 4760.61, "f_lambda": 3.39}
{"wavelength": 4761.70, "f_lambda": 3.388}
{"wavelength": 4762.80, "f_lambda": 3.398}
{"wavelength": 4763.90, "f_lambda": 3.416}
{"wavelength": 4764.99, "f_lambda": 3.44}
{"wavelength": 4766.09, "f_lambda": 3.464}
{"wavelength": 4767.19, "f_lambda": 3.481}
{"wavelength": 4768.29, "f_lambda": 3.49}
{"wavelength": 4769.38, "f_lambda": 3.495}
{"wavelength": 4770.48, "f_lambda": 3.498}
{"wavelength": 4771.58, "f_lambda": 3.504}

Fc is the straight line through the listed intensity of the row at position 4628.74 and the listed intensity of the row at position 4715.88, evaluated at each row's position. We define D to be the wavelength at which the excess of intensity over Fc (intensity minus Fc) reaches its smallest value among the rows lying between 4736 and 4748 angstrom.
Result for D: 4736.55 angstrom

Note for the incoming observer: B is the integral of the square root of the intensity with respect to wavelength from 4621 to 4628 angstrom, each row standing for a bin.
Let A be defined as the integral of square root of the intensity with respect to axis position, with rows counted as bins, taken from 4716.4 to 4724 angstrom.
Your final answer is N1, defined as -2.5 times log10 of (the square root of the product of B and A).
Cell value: -2.85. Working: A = 14.4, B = 13.2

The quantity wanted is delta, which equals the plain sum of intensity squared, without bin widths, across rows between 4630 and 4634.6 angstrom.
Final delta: 49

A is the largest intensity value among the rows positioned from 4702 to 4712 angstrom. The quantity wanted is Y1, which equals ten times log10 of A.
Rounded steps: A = 3.437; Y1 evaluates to 5.36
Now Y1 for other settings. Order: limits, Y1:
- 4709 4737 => 5.59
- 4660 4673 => 5.36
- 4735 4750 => 5.57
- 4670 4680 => 5.29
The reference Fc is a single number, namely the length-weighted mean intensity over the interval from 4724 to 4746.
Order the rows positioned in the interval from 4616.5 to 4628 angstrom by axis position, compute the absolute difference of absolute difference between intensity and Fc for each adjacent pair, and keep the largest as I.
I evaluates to 0.029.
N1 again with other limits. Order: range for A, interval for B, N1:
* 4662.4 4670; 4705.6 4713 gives -2.84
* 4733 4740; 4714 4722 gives -2.87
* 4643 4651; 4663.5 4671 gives -2.85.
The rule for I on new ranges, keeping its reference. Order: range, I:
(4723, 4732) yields 0.061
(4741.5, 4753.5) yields 0.023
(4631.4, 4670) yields 0.069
